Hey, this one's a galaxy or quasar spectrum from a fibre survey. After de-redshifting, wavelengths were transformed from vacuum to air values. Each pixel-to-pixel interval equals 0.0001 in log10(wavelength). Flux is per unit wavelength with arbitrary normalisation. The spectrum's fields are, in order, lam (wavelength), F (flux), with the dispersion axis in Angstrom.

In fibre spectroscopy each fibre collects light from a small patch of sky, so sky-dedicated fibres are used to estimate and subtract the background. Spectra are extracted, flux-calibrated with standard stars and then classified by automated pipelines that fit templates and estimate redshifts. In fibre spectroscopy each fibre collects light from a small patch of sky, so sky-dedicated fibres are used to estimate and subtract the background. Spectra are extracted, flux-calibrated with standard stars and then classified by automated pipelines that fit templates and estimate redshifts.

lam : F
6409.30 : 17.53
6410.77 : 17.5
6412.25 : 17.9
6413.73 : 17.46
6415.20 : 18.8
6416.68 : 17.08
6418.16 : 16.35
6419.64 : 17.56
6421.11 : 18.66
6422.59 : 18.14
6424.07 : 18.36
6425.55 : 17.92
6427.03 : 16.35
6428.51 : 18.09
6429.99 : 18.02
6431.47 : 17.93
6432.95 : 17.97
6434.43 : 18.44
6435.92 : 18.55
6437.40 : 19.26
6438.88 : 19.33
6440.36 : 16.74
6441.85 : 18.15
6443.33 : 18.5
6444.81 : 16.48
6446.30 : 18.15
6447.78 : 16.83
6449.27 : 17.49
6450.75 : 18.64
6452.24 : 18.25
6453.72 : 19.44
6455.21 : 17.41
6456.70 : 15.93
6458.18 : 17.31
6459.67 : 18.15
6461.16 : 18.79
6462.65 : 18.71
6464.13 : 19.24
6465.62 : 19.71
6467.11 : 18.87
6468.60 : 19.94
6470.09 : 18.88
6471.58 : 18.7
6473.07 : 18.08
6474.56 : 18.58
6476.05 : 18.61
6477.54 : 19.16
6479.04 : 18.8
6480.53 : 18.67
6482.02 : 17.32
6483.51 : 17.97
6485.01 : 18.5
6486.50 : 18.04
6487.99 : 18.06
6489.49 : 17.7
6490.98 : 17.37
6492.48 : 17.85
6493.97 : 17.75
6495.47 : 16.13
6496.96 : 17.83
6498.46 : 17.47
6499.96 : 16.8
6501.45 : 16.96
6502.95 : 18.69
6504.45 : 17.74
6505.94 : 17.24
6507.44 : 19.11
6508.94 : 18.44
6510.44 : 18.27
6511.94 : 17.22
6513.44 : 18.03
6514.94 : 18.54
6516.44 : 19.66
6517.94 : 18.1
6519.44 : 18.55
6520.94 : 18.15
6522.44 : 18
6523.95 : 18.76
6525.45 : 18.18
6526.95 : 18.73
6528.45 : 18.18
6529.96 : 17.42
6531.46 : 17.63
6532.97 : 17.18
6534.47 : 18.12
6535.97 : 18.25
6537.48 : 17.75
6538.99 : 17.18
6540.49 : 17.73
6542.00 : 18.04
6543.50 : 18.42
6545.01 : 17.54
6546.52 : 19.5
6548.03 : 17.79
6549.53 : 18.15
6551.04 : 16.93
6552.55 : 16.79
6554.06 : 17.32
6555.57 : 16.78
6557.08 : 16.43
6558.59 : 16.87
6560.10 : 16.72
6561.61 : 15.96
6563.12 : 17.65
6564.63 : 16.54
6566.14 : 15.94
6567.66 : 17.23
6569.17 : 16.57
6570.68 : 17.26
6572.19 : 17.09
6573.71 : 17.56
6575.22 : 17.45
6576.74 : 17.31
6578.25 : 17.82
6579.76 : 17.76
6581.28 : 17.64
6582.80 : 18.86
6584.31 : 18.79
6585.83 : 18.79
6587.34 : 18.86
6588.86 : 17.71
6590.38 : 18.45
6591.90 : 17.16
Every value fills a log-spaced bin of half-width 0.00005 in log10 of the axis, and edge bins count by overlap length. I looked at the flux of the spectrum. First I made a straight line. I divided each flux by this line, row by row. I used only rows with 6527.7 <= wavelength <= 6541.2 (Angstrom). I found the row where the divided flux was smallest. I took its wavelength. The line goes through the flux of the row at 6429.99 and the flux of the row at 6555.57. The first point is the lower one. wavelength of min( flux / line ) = 6532.97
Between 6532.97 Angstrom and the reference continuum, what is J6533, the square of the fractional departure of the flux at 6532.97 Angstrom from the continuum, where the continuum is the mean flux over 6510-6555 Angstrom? 0.0021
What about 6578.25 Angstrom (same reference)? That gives 0.0001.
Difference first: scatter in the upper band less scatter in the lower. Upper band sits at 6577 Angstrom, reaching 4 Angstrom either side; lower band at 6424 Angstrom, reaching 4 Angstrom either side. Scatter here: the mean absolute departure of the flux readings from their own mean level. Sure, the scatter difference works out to -0.4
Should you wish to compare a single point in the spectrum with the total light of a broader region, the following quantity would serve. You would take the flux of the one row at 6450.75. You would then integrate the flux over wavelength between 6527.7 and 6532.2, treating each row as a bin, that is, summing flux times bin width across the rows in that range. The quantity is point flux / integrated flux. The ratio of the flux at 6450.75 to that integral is 0.23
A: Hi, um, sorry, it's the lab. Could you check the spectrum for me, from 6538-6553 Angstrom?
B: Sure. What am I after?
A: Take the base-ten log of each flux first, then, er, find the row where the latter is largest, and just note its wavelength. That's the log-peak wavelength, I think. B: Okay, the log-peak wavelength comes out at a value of 6546.52 Angstrom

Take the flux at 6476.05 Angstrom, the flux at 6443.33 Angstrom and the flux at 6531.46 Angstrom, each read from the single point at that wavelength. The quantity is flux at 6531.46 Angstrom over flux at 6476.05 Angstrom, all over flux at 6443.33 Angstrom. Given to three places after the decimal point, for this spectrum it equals 0.051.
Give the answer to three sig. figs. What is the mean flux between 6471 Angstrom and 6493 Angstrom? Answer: 18.2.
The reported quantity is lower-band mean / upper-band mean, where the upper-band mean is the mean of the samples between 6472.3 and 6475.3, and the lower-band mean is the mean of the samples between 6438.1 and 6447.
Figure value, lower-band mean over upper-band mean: 0.98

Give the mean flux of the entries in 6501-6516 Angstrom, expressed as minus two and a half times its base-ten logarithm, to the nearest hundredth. -3.14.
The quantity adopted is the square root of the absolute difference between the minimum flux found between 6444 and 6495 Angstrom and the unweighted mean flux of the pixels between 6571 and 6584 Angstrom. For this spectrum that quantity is 1.33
